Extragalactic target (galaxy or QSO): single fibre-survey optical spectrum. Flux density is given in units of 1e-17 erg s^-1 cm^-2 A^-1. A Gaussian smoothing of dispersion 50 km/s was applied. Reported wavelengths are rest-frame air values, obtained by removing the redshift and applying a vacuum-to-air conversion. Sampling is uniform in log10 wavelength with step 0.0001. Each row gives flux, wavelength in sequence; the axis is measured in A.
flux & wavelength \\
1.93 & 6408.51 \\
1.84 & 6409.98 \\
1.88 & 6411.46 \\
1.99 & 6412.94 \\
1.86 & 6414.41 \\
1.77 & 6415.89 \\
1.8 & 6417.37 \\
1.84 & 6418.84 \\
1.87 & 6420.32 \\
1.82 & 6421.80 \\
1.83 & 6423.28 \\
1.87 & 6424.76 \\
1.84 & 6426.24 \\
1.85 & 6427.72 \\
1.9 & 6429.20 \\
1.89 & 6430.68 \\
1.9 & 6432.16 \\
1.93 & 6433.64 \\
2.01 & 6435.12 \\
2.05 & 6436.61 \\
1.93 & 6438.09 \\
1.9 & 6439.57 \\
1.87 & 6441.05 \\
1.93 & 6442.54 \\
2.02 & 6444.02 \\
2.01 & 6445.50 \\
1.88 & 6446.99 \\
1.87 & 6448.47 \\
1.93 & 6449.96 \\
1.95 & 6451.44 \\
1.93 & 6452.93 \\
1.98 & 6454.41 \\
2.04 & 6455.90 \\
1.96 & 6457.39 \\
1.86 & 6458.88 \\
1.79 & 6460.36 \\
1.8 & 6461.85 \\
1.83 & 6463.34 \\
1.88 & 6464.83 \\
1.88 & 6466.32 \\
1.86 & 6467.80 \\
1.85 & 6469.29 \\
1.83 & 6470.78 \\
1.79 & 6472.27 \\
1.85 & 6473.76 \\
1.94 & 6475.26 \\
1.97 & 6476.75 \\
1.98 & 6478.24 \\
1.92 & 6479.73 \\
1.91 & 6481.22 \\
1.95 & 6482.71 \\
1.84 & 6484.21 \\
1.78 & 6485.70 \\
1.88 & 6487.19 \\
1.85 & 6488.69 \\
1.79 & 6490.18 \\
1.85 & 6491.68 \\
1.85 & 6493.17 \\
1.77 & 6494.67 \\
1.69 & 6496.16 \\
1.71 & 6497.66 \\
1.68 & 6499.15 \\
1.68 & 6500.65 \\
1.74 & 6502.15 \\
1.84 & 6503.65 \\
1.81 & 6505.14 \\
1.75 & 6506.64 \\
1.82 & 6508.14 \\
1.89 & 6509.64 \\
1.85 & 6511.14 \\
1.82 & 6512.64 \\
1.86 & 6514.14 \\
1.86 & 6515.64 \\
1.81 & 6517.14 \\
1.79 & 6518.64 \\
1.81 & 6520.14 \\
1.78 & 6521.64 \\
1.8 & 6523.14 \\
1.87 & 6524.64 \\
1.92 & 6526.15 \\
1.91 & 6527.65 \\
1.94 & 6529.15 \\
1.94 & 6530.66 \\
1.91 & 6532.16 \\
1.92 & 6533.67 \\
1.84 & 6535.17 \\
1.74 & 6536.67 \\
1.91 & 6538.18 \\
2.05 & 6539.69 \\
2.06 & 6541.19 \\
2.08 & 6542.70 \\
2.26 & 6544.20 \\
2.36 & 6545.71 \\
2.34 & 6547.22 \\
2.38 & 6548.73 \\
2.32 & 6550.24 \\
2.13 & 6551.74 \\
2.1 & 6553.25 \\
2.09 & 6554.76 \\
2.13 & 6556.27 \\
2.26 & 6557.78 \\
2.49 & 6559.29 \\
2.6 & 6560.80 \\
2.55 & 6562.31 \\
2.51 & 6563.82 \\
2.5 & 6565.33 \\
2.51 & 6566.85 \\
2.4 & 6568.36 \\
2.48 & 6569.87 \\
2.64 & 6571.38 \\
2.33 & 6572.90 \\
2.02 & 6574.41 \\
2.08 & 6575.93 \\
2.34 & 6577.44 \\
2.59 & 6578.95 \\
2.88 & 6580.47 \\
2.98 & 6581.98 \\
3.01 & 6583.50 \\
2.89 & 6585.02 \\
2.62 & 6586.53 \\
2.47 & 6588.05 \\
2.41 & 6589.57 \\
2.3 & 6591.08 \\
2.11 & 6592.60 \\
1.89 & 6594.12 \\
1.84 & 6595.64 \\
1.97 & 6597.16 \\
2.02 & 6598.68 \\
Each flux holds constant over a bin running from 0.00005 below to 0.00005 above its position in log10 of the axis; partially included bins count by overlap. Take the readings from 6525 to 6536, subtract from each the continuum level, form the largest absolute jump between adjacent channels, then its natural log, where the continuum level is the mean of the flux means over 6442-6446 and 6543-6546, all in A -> -2.53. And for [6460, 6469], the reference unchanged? -3.00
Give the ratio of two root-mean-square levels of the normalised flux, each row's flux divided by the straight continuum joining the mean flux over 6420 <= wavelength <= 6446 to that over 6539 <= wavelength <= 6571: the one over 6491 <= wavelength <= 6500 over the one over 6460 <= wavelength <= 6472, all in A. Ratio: 0.912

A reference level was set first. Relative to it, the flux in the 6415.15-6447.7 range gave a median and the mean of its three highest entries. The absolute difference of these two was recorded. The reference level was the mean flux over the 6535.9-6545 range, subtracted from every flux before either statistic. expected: 0.14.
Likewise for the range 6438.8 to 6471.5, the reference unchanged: 0.14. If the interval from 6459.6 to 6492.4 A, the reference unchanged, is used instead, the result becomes 0.12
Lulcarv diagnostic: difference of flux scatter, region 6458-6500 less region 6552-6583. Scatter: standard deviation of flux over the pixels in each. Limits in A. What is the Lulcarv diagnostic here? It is -0.18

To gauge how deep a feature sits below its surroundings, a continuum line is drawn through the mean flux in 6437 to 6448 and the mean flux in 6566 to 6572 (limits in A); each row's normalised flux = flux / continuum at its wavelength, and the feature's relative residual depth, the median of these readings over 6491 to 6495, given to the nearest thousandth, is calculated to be 0.855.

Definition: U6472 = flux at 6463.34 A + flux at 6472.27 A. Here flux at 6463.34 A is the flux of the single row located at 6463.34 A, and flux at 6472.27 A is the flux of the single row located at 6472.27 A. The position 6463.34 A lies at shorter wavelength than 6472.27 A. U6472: 3.6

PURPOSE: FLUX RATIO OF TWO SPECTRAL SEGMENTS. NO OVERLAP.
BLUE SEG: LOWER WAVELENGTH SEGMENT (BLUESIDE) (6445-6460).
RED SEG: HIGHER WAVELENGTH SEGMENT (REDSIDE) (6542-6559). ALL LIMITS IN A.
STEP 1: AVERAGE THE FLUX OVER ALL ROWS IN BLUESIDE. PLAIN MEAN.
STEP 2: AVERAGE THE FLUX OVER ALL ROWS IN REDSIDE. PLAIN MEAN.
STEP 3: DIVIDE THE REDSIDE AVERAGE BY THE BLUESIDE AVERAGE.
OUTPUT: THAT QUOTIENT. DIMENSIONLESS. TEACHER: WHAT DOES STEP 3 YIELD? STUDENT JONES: 1.15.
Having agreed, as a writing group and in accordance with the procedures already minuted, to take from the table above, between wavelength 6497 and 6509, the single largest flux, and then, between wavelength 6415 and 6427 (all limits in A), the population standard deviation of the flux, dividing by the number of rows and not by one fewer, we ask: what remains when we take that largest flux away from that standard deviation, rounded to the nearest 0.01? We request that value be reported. -1.81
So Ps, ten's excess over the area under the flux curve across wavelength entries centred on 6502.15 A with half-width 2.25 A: 2.1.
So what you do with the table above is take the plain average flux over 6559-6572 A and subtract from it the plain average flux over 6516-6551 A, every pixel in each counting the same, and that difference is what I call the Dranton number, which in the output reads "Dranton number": 0.53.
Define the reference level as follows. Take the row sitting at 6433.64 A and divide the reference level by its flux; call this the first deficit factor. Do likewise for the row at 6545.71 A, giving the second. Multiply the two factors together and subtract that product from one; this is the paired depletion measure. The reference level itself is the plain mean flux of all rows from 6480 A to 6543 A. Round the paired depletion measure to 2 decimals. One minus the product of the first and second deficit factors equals 0.25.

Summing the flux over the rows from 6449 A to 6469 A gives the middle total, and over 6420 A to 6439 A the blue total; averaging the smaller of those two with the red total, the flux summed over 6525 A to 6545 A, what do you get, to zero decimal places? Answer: 25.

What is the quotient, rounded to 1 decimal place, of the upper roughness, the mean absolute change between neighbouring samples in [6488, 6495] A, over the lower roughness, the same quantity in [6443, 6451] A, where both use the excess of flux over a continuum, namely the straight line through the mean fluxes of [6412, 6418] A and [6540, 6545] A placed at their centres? 1.0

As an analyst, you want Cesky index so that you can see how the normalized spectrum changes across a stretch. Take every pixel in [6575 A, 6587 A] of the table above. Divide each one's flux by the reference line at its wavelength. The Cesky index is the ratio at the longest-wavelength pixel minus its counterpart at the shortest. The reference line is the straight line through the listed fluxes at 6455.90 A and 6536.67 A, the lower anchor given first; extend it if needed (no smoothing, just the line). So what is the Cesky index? 0.38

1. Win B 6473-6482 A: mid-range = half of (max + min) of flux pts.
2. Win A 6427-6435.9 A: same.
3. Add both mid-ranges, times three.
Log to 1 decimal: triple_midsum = 11.5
